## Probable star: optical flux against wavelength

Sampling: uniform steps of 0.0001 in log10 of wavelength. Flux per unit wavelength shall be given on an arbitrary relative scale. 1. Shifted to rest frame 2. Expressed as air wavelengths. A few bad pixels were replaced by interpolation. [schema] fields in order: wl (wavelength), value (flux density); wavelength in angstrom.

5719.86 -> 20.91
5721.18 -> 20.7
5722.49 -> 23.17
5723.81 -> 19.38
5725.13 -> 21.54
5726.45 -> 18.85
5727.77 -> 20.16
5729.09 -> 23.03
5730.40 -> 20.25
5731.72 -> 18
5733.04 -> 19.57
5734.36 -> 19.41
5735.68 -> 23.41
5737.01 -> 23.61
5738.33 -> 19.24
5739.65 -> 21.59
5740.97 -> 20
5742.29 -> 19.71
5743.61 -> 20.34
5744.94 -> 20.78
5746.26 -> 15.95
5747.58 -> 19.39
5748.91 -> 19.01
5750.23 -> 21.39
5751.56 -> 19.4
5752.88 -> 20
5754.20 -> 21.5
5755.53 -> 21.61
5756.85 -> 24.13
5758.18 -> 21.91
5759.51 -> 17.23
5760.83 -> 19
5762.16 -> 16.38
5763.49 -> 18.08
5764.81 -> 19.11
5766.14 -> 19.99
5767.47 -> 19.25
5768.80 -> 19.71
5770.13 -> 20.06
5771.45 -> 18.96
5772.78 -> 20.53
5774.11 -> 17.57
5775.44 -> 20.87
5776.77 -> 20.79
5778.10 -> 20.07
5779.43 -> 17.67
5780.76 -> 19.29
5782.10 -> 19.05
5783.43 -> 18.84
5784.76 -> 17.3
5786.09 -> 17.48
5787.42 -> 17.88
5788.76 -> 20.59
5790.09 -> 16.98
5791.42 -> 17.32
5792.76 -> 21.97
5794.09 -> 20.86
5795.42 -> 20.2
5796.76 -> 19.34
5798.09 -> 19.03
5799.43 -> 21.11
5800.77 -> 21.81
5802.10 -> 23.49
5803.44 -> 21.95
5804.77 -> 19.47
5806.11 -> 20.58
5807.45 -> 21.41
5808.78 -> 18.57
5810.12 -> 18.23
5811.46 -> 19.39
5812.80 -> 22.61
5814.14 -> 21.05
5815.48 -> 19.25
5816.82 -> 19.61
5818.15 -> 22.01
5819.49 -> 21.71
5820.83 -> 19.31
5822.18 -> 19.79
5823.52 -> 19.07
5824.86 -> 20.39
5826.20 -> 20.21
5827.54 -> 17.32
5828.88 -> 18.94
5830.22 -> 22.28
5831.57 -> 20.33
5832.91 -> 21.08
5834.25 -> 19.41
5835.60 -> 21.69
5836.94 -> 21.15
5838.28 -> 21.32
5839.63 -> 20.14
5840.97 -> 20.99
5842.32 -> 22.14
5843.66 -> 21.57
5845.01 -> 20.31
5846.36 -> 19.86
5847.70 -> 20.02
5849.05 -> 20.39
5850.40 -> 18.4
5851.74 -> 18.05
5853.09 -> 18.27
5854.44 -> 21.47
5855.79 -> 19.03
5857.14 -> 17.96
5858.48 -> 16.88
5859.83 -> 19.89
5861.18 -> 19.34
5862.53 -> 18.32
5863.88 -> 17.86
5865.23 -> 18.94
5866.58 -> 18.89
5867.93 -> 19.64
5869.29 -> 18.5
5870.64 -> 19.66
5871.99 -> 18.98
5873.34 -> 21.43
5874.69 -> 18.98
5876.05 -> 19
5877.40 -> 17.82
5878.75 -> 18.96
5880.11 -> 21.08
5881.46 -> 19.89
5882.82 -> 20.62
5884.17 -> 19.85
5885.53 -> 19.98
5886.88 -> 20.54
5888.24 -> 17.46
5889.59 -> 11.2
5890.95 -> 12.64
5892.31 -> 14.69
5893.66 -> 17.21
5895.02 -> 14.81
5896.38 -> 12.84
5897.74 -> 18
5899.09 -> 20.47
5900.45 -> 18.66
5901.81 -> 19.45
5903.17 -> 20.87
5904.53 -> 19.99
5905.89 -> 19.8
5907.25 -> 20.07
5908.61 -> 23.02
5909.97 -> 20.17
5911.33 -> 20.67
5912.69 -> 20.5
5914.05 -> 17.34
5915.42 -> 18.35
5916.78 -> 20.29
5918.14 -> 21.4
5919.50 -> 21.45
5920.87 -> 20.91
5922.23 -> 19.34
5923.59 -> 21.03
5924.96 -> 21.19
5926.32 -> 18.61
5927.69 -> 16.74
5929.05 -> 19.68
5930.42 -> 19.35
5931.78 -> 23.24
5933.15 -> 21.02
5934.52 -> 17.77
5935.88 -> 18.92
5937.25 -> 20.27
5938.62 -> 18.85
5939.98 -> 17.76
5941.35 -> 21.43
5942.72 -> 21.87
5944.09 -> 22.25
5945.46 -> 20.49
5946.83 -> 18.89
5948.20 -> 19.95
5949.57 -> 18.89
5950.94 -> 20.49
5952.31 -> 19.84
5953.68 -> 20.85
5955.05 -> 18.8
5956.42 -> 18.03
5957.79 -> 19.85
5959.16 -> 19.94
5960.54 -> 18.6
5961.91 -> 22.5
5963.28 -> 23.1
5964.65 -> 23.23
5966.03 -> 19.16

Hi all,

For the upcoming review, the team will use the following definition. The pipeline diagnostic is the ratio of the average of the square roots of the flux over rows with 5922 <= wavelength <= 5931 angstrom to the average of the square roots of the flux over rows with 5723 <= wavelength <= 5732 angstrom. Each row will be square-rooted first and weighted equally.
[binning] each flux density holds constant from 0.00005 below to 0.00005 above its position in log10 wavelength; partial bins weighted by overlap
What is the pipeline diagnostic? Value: 0.98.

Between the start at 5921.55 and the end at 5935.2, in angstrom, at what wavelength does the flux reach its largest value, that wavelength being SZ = 5931.78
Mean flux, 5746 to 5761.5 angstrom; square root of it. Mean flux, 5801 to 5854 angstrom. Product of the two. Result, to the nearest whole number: 91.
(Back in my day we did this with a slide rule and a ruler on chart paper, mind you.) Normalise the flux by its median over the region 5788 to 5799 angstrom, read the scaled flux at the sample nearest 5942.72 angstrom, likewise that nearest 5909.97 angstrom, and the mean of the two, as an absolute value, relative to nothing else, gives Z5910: 1.06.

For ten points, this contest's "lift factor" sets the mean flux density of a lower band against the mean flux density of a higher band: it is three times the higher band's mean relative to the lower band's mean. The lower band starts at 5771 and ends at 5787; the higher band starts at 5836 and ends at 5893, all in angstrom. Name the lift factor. 3.01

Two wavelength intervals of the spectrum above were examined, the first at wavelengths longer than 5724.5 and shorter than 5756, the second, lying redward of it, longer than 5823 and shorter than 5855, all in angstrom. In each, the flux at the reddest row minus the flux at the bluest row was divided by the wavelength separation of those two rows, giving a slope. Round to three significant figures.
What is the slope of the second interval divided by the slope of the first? 33.7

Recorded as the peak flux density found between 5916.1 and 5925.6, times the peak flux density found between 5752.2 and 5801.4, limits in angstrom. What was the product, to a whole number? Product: 518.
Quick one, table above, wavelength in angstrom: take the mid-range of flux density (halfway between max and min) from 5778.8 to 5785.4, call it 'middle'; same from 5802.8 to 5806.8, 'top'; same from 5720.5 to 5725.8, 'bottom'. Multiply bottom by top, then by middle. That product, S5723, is 8061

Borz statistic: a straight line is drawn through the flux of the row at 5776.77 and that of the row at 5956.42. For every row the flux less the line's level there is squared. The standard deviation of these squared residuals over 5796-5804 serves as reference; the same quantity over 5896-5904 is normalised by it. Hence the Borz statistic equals 4.5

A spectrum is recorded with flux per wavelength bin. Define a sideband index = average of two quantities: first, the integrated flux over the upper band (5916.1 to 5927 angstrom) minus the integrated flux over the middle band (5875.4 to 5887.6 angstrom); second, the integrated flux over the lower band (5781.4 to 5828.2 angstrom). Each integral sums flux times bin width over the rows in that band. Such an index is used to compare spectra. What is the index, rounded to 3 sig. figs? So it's 456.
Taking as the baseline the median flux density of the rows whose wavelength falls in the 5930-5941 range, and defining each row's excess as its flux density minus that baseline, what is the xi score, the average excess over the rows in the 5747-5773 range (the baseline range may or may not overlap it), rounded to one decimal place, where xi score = 0.7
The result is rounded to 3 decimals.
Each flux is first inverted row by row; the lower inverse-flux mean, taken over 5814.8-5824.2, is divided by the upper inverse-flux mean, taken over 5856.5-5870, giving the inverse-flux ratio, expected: 0.927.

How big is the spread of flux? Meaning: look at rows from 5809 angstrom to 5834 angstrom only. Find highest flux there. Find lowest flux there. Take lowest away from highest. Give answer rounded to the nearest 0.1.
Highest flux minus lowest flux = 5.3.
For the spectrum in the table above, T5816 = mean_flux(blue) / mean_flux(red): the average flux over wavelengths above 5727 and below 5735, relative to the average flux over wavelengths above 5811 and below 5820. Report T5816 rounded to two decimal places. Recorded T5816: 0.96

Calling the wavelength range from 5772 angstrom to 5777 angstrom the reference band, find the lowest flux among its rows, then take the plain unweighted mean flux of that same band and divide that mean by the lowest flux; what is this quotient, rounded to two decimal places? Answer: 1.13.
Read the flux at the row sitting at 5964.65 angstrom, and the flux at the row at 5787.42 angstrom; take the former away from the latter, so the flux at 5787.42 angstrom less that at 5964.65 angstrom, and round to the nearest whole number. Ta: -5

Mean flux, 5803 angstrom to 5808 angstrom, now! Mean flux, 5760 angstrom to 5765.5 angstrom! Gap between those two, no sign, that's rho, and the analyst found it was 2.7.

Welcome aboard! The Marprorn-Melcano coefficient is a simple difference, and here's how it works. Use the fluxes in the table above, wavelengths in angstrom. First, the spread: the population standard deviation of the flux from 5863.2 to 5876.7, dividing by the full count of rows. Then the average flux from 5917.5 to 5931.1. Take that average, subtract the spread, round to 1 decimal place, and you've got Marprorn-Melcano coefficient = 19.1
